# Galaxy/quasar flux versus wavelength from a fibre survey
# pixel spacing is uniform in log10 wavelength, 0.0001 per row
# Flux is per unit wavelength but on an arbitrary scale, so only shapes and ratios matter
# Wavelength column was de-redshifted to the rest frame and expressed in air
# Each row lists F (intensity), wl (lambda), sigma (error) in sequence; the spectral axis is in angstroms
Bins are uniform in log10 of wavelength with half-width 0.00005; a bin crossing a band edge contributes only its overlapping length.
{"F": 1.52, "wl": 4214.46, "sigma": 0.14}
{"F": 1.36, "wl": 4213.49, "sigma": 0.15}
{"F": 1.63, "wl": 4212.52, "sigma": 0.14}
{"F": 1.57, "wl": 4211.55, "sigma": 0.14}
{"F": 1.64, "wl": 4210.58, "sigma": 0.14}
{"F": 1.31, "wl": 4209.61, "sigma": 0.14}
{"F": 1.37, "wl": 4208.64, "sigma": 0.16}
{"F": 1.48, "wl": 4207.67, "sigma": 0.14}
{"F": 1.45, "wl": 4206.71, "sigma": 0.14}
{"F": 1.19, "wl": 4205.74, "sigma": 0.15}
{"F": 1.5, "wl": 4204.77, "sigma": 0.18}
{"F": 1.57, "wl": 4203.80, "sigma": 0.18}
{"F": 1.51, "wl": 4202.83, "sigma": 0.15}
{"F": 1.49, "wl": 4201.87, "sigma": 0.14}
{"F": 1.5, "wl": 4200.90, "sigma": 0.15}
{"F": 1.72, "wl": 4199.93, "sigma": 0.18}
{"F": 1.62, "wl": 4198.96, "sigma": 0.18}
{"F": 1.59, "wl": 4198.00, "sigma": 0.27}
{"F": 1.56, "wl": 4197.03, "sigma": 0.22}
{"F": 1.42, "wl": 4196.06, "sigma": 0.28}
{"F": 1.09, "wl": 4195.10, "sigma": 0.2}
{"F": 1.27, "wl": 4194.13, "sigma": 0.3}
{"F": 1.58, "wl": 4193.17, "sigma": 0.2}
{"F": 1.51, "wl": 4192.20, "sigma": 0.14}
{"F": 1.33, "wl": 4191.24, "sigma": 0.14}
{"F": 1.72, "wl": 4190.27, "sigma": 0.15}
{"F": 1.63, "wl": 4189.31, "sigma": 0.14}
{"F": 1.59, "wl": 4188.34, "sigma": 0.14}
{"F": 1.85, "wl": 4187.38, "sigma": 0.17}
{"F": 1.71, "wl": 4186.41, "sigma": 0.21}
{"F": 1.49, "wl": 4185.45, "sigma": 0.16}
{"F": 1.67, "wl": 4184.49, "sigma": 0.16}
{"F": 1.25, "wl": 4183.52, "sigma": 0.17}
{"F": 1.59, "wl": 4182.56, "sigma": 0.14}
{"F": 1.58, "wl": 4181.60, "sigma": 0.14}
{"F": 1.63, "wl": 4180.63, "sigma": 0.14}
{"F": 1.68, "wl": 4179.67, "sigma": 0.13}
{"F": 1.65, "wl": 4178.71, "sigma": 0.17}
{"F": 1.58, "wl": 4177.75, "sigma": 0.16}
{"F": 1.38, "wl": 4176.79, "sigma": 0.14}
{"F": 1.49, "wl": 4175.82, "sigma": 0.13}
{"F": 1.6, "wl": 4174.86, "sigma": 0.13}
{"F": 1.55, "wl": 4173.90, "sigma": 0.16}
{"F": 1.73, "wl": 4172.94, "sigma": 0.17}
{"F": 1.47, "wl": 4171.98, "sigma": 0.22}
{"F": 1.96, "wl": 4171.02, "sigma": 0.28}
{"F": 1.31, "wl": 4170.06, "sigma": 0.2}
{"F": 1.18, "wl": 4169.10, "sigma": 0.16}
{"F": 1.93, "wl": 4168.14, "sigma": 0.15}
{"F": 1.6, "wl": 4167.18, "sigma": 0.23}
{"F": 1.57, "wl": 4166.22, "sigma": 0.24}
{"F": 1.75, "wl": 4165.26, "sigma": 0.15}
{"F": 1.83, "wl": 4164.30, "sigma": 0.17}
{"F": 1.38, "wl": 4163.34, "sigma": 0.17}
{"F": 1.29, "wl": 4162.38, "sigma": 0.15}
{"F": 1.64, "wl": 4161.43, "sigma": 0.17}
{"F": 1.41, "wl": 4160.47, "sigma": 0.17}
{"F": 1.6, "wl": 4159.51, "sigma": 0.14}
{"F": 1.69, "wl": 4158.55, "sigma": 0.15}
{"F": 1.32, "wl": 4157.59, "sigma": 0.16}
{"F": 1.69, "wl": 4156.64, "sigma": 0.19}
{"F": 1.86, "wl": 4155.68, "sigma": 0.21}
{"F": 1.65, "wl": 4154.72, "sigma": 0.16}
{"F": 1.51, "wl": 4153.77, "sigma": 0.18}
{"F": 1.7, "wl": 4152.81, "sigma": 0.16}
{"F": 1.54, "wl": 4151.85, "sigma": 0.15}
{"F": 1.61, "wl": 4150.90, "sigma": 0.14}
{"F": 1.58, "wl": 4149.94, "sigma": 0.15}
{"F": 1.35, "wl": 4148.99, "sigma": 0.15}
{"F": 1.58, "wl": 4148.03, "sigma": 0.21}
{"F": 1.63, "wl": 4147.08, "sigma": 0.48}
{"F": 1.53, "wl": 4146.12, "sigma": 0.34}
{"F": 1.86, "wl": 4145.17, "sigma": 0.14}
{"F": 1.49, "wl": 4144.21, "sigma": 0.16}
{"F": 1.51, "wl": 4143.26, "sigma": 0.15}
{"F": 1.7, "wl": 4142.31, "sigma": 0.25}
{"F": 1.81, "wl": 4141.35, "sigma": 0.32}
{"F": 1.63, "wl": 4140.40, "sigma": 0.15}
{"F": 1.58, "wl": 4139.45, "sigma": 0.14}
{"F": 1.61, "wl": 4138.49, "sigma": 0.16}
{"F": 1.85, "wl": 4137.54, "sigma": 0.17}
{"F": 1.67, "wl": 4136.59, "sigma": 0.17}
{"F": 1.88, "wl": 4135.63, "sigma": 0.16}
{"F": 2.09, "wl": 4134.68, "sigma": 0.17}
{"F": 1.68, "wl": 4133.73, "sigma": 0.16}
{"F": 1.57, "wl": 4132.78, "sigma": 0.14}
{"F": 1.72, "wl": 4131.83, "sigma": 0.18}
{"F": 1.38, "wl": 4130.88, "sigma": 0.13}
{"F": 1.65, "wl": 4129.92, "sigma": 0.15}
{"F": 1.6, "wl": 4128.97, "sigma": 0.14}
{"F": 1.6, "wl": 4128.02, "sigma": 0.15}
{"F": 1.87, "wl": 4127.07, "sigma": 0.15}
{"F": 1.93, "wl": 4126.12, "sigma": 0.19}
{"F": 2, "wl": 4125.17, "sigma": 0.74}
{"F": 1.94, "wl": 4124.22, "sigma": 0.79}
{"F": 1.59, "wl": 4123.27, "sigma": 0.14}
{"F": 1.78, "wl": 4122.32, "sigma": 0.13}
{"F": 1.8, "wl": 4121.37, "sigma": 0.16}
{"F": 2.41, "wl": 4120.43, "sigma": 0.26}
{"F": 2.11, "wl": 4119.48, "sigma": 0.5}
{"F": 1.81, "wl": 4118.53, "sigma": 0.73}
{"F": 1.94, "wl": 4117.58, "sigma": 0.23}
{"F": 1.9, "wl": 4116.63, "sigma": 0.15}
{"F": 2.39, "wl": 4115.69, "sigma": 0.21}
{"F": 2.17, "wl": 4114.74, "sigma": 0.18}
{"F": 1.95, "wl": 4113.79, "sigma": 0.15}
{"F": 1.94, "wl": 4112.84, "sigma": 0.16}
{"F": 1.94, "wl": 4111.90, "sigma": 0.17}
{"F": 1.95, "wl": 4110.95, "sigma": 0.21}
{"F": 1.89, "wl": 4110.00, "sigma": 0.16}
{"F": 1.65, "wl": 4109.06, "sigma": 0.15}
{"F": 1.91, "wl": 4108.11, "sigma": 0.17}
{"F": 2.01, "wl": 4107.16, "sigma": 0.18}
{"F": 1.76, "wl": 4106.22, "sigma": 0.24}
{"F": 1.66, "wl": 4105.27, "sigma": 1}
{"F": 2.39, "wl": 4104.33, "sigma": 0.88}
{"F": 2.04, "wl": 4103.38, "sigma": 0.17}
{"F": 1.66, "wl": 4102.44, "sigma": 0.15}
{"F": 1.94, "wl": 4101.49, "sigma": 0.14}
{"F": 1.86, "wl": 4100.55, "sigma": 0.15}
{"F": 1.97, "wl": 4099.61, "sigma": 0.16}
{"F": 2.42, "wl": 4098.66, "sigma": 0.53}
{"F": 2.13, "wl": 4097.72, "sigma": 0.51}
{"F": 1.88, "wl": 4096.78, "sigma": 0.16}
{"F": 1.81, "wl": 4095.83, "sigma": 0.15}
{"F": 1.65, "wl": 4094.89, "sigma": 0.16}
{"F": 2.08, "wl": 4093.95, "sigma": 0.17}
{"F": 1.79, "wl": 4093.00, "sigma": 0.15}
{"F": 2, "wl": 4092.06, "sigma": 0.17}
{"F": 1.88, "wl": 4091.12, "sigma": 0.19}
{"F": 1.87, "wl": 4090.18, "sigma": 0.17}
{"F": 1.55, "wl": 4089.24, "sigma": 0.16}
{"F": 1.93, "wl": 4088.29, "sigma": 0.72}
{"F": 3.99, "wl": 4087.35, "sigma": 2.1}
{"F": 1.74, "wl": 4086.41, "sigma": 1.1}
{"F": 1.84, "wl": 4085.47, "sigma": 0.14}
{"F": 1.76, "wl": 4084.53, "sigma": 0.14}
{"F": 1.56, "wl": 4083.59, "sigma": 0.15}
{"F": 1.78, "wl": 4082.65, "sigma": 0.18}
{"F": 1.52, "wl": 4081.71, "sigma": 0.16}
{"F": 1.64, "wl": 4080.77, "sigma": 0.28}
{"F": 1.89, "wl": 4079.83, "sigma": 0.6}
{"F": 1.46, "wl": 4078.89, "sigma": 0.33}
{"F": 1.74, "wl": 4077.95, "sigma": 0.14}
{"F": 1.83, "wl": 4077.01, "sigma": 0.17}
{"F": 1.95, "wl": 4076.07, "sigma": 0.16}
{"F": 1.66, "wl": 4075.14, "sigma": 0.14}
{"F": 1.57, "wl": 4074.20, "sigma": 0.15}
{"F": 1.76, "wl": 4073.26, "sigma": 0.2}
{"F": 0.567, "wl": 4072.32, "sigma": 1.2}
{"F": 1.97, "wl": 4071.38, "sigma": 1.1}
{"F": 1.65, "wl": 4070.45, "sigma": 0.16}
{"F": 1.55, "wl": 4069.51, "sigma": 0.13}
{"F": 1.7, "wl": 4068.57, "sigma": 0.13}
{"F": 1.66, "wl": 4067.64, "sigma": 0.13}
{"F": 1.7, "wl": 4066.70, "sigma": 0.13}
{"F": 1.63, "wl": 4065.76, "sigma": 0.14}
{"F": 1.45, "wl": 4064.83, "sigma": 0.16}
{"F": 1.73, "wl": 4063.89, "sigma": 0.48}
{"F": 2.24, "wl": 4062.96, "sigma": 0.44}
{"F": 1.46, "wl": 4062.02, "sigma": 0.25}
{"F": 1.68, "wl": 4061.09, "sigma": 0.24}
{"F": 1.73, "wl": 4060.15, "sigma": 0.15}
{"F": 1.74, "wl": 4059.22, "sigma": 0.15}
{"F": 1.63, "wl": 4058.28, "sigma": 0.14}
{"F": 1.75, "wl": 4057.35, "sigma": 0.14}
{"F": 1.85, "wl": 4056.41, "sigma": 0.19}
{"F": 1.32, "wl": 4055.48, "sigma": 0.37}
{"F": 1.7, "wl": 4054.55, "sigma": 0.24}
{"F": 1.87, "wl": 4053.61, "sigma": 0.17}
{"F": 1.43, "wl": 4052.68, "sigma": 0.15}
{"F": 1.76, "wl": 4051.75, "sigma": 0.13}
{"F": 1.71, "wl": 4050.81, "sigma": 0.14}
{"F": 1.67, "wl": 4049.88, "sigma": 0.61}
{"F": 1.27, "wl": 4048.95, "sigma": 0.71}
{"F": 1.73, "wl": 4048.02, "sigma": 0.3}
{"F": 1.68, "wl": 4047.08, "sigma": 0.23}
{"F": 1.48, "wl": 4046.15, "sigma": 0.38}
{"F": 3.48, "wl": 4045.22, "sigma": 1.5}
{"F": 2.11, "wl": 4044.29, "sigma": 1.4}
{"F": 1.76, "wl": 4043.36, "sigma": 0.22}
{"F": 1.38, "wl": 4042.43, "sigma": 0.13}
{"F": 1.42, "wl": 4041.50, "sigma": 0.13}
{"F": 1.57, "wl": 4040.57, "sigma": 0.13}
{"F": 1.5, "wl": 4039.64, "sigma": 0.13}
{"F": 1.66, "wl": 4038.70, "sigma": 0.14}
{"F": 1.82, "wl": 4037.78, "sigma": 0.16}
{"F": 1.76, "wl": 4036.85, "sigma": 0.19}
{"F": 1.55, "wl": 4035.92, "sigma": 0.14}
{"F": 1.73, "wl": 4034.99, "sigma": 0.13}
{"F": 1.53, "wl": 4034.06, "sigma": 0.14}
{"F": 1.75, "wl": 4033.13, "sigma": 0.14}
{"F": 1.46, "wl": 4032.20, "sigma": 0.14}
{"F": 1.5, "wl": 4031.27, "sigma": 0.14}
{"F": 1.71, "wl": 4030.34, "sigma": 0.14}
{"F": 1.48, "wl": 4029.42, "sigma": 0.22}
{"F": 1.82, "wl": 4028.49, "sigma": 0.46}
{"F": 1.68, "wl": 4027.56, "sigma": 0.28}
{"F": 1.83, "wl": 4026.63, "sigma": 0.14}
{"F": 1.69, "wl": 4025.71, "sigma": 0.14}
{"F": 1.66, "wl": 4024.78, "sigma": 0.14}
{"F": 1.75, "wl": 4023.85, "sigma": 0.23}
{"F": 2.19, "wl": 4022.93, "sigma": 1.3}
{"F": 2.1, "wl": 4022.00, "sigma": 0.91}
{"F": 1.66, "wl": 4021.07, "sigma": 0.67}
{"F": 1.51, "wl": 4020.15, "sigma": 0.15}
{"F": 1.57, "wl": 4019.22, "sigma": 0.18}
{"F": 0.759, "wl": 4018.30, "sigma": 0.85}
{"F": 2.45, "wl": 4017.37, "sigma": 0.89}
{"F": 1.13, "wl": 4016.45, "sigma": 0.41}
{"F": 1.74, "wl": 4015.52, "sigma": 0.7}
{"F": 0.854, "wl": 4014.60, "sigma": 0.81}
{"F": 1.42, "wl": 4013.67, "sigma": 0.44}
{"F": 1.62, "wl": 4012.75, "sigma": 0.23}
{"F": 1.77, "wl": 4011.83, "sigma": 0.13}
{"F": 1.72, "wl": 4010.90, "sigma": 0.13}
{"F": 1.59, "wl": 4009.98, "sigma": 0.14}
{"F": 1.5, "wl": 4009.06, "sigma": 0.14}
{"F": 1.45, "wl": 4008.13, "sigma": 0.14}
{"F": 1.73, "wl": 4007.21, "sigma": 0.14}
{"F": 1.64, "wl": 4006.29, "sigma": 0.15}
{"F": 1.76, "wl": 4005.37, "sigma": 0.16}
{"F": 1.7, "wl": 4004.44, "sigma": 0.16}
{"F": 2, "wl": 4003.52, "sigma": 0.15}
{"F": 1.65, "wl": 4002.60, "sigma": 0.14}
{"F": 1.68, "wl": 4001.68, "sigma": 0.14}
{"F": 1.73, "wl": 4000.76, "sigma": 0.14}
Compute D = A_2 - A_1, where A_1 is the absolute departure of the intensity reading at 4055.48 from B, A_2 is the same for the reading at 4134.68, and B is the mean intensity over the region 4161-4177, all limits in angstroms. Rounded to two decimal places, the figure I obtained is 0.27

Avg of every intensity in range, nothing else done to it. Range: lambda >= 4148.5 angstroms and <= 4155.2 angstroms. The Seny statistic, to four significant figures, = 1.563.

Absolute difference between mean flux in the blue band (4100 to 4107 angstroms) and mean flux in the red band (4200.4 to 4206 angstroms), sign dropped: 0.44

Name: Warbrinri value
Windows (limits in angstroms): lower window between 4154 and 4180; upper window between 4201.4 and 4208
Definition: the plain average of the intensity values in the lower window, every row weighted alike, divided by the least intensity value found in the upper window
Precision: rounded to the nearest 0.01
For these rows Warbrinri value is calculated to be 1.33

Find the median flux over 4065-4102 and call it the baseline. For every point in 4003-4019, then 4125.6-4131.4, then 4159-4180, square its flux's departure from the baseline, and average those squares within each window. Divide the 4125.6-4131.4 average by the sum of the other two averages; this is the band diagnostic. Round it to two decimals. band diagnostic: 0.17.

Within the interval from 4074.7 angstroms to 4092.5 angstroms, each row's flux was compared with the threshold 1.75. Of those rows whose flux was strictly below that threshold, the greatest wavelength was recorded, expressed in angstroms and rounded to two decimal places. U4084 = 4089.24 angstroms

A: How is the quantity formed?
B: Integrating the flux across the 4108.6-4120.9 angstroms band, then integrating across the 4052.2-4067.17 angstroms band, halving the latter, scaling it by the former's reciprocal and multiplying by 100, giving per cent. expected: 51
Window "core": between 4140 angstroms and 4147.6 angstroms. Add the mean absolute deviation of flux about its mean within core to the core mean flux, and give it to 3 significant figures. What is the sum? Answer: 1.75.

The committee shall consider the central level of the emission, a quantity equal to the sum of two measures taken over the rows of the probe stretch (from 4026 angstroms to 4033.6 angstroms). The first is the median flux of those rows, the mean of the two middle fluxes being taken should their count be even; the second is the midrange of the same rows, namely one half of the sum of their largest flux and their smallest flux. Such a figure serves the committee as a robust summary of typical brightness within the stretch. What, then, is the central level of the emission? 3.34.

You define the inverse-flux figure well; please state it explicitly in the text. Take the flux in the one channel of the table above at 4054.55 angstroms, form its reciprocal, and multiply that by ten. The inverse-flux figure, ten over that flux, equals 5.88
